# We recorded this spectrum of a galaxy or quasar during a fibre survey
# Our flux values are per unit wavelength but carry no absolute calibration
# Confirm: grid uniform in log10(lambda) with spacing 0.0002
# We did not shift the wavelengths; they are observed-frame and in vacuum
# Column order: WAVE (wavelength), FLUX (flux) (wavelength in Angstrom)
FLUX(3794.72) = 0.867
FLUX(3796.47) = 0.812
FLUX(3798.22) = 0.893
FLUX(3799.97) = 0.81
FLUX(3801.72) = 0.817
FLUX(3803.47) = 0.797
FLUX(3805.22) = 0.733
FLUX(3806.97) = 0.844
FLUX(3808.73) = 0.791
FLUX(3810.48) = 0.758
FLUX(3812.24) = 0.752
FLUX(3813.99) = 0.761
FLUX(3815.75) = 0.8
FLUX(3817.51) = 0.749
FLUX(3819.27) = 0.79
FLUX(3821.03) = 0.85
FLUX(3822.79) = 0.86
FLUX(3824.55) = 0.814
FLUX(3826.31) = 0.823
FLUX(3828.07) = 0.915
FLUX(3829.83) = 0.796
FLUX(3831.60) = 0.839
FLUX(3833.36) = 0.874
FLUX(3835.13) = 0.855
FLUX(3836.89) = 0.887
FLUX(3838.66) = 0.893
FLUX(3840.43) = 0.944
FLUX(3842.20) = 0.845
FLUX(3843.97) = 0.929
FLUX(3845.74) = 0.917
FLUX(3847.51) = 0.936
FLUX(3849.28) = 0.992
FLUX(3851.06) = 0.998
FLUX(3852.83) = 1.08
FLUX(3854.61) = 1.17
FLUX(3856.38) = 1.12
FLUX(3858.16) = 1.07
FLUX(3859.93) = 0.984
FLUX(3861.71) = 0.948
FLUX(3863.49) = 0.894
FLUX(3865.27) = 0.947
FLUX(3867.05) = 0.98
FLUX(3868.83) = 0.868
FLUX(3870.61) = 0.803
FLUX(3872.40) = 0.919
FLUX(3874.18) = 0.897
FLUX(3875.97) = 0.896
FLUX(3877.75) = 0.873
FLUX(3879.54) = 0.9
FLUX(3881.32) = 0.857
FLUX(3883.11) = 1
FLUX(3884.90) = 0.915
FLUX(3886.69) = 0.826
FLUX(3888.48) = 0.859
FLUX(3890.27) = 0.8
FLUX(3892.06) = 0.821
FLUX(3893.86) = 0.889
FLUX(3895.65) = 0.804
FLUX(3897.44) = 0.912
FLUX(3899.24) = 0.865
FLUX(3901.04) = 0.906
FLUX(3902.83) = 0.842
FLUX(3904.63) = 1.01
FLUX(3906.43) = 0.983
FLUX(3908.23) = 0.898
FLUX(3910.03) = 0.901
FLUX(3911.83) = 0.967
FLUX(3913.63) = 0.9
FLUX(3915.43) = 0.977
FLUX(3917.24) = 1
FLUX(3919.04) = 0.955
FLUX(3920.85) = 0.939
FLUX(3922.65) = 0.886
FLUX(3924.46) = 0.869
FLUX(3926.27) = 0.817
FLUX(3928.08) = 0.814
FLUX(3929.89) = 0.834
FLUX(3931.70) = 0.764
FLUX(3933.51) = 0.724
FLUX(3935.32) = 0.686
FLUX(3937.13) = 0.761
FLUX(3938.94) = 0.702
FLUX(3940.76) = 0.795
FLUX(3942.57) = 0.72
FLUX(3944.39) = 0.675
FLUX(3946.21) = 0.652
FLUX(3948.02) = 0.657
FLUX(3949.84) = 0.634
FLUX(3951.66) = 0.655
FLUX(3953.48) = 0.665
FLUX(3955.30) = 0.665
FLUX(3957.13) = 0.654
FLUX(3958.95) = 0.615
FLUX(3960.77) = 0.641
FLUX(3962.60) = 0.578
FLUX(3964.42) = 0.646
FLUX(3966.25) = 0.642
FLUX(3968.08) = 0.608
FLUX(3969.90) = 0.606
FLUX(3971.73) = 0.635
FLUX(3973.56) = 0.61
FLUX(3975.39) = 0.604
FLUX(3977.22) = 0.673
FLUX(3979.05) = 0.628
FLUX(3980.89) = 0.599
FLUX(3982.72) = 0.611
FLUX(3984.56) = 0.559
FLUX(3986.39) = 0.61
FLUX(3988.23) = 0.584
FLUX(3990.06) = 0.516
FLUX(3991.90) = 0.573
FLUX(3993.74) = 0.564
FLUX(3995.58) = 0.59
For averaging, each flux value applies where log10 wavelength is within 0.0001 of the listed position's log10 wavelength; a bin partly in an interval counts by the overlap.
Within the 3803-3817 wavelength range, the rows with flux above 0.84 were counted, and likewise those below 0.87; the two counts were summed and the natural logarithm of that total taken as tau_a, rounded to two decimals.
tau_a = 2.20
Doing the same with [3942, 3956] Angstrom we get 2.08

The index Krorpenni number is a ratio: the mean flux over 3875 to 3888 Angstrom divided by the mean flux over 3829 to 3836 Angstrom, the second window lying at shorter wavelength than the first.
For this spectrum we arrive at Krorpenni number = 1.06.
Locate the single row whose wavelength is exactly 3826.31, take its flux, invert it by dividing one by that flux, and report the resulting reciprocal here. 1.22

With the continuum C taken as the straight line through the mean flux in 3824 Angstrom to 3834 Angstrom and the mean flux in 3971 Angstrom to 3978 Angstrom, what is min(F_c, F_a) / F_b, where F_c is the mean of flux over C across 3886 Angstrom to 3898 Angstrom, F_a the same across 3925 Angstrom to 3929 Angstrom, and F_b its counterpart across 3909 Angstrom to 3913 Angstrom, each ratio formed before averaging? 0.87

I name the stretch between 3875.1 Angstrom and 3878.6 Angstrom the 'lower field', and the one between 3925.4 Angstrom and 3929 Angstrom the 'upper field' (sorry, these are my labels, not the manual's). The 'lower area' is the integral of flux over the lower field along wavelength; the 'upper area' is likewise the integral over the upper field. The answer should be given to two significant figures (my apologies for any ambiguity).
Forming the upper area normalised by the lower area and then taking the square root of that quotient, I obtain 0.97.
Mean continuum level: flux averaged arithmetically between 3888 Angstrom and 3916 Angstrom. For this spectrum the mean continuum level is 0.90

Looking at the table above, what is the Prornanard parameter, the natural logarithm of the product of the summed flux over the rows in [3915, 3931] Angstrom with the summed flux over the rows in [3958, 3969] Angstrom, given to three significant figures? 3.41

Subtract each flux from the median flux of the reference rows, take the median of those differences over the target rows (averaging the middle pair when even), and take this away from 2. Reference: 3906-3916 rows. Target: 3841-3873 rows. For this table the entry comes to 2.01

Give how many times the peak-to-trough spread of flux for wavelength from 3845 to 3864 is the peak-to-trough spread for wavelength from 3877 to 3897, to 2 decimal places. 1.38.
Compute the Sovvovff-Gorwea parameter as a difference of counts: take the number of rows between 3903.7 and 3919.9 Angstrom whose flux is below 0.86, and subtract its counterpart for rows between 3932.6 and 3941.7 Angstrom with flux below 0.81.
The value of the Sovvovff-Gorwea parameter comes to -5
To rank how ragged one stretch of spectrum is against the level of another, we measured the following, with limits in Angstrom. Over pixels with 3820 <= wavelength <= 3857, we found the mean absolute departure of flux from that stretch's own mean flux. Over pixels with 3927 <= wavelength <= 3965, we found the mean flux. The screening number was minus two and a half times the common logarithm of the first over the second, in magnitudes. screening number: 2.39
